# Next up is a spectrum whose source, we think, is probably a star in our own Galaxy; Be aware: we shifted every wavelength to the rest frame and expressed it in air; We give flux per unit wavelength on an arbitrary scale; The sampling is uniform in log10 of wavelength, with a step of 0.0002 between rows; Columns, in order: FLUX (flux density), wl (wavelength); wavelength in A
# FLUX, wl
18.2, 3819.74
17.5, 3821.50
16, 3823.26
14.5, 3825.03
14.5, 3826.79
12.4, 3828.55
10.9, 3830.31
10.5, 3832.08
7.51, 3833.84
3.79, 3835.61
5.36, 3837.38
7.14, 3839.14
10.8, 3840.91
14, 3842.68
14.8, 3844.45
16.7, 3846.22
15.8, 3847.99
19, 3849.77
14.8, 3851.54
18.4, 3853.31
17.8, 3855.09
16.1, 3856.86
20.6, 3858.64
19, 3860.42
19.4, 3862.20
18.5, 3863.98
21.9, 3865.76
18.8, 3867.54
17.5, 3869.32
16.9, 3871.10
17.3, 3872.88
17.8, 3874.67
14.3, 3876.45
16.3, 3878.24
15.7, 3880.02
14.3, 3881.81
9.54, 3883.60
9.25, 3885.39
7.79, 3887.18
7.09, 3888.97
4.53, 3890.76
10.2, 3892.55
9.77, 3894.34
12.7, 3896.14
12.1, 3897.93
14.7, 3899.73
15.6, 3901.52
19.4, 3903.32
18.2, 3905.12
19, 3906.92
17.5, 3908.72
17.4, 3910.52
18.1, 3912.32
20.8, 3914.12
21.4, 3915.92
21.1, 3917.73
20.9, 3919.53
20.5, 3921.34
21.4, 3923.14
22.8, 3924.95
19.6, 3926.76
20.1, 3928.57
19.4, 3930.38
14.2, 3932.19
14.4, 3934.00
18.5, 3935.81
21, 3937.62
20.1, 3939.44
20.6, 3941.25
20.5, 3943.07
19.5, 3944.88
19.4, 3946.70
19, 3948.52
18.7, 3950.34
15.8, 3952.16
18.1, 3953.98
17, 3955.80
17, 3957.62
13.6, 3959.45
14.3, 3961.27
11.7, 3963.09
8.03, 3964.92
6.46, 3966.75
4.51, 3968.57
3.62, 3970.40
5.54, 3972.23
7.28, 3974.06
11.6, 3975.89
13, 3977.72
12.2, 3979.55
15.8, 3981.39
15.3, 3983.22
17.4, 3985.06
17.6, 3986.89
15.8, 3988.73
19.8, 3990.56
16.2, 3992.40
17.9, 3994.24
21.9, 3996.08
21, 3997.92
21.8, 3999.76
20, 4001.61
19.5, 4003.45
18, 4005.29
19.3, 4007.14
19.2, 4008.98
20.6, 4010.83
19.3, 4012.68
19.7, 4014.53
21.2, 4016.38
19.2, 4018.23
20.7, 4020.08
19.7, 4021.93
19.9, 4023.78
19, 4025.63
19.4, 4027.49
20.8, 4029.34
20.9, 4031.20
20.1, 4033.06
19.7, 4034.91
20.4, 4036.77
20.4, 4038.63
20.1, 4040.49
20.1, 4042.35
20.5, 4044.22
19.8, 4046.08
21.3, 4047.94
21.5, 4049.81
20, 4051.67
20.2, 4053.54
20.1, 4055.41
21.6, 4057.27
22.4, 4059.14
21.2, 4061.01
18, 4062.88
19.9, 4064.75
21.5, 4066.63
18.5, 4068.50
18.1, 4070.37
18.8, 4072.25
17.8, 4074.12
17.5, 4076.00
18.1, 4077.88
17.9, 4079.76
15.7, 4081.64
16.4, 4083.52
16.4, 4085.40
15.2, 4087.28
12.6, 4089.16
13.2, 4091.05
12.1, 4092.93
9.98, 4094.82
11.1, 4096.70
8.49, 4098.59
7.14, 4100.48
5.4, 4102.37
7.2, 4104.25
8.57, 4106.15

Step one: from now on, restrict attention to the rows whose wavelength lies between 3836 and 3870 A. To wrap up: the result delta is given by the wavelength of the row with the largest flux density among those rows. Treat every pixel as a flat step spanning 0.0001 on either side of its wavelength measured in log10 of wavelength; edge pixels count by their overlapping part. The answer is 3865.76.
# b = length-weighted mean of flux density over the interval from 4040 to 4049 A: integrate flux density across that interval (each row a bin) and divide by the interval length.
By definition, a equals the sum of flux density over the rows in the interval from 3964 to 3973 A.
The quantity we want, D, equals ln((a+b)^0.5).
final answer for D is 1.94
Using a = 28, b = 20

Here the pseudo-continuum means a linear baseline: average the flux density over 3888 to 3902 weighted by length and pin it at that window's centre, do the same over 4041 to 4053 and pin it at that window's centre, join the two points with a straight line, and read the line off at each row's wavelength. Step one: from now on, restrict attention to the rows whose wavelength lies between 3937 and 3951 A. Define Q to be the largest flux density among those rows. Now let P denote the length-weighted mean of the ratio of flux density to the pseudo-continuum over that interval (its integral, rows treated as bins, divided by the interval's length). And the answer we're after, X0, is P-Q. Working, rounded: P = 1.43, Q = 21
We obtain -19.6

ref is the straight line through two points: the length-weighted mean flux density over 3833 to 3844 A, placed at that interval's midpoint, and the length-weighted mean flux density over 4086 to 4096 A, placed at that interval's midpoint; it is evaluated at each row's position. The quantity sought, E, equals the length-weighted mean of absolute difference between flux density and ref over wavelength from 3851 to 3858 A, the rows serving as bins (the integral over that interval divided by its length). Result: 8.4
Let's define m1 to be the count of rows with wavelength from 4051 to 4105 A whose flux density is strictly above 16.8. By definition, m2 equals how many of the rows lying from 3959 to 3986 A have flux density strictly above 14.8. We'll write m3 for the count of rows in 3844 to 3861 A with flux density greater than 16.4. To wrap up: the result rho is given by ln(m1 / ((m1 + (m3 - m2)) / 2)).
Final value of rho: 0.52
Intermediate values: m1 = 16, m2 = 3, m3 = 6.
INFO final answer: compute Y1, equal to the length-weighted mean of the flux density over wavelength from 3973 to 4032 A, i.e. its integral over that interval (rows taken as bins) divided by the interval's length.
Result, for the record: 18.1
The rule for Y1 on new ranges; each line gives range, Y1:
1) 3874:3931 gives 15.9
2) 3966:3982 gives 8.8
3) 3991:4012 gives 19.6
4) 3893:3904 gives 13.8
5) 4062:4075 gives 19.0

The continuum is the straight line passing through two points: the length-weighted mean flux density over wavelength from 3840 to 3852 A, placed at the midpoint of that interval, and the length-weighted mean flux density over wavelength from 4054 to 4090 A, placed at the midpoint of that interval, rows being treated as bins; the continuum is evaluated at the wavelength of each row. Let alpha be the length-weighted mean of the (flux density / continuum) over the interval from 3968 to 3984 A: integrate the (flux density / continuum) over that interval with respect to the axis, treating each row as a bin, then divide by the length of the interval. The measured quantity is 0.585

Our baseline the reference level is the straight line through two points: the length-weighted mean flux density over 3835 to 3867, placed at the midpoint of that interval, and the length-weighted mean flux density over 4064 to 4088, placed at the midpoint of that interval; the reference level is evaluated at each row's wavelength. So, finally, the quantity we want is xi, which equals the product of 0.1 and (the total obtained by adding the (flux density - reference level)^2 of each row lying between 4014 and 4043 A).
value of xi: 13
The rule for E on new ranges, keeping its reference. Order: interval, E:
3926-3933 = 8.4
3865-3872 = 9.8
